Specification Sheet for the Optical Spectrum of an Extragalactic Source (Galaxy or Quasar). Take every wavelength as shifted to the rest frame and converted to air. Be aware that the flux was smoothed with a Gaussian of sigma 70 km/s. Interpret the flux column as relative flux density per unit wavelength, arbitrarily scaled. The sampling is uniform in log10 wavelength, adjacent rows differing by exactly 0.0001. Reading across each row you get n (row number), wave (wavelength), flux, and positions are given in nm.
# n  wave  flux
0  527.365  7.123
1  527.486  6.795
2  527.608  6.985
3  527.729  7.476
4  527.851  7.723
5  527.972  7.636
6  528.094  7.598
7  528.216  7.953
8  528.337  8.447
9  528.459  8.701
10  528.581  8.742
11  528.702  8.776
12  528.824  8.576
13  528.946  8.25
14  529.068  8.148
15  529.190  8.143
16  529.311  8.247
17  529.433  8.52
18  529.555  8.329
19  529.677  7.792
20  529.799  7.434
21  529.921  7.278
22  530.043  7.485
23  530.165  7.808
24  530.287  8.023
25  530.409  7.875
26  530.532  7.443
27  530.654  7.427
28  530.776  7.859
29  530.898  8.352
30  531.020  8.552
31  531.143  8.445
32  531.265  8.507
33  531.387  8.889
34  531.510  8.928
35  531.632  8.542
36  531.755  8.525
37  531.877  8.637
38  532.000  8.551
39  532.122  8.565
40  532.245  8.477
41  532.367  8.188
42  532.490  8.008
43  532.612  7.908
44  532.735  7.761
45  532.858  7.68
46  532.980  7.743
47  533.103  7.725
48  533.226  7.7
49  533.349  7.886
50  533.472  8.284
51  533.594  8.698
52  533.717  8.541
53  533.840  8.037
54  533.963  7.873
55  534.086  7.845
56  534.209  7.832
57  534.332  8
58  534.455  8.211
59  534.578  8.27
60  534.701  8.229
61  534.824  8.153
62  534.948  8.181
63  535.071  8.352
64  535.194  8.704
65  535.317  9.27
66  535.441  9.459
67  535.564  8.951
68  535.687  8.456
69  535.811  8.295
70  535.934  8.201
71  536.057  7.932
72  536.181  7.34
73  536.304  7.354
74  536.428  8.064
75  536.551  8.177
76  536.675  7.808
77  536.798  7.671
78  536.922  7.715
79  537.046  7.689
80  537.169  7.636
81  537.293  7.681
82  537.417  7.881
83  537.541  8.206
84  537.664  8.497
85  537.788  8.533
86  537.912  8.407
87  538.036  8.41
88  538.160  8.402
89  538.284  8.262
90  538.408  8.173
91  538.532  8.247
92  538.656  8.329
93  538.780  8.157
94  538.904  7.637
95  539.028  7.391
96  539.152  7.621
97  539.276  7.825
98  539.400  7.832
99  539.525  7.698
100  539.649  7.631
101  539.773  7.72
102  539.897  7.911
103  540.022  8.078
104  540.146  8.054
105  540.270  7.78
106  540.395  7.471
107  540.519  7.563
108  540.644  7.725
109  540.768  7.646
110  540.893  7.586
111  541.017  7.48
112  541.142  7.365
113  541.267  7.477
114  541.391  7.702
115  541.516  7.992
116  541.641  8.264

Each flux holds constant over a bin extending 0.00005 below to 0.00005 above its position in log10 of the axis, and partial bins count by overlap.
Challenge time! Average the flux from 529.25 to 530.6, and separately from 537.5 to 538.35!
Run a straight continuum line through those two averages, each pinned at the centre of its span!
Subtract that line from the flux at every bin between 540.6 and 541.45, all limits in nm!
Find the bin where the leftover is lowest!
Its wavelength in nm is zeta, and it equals 541.142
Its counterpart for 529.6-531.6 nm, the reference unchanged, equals 529.921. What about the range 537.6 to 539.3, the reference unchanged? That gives 539.028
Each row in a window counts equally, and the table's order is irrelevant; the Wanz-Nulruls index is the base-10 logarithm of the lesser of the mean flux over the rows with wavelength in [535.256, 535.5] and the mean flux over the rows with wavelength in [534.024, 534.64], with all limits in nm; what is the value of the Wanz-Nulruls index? 0.905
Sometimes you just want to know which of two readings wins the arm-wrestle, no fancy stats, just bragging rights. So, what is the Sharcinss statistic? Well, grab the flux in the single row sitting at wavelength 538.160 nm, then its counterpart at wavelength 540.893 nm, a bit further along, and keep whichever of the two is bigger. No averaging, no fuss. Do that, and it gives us 8.40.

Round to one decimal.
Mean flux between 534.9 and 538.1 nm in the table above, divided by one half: 16.4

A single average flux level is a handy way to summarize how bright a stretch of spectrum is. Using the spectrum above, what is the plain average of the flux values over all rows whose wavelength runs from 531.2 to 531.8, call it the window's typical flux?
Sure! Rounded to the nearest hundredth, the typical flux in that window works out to 8.68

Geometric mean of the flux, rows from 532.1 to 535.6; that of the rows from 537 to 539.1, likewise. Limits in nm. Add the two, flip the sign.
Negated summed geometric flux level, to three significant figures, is -16.3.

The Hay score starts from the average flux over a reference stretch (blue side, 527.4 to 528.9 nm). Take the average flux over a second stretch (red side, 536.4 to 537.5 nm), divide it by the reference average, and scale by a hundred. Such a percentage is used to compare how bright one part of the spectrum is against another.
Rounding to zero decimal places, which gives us 98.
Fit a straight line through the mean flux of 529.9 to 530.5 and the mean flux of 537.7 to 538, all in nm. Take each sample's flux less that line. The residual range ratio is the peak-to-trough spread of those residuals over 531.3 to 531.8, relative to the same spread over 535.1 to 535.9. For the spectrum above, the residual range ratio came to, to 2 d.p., 0.36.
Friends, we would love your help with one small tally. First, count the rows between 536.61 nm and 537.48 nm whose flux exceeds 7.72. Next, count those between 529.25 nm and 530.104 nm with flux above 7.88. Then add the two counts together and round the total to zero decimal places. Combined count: 5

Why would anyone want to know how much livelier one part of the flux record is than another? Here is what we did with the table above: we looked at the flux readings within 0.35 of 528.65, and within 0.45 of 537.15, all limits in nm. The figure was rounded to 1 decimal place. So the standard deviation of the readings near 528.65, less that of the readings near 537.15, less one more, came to -1.0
